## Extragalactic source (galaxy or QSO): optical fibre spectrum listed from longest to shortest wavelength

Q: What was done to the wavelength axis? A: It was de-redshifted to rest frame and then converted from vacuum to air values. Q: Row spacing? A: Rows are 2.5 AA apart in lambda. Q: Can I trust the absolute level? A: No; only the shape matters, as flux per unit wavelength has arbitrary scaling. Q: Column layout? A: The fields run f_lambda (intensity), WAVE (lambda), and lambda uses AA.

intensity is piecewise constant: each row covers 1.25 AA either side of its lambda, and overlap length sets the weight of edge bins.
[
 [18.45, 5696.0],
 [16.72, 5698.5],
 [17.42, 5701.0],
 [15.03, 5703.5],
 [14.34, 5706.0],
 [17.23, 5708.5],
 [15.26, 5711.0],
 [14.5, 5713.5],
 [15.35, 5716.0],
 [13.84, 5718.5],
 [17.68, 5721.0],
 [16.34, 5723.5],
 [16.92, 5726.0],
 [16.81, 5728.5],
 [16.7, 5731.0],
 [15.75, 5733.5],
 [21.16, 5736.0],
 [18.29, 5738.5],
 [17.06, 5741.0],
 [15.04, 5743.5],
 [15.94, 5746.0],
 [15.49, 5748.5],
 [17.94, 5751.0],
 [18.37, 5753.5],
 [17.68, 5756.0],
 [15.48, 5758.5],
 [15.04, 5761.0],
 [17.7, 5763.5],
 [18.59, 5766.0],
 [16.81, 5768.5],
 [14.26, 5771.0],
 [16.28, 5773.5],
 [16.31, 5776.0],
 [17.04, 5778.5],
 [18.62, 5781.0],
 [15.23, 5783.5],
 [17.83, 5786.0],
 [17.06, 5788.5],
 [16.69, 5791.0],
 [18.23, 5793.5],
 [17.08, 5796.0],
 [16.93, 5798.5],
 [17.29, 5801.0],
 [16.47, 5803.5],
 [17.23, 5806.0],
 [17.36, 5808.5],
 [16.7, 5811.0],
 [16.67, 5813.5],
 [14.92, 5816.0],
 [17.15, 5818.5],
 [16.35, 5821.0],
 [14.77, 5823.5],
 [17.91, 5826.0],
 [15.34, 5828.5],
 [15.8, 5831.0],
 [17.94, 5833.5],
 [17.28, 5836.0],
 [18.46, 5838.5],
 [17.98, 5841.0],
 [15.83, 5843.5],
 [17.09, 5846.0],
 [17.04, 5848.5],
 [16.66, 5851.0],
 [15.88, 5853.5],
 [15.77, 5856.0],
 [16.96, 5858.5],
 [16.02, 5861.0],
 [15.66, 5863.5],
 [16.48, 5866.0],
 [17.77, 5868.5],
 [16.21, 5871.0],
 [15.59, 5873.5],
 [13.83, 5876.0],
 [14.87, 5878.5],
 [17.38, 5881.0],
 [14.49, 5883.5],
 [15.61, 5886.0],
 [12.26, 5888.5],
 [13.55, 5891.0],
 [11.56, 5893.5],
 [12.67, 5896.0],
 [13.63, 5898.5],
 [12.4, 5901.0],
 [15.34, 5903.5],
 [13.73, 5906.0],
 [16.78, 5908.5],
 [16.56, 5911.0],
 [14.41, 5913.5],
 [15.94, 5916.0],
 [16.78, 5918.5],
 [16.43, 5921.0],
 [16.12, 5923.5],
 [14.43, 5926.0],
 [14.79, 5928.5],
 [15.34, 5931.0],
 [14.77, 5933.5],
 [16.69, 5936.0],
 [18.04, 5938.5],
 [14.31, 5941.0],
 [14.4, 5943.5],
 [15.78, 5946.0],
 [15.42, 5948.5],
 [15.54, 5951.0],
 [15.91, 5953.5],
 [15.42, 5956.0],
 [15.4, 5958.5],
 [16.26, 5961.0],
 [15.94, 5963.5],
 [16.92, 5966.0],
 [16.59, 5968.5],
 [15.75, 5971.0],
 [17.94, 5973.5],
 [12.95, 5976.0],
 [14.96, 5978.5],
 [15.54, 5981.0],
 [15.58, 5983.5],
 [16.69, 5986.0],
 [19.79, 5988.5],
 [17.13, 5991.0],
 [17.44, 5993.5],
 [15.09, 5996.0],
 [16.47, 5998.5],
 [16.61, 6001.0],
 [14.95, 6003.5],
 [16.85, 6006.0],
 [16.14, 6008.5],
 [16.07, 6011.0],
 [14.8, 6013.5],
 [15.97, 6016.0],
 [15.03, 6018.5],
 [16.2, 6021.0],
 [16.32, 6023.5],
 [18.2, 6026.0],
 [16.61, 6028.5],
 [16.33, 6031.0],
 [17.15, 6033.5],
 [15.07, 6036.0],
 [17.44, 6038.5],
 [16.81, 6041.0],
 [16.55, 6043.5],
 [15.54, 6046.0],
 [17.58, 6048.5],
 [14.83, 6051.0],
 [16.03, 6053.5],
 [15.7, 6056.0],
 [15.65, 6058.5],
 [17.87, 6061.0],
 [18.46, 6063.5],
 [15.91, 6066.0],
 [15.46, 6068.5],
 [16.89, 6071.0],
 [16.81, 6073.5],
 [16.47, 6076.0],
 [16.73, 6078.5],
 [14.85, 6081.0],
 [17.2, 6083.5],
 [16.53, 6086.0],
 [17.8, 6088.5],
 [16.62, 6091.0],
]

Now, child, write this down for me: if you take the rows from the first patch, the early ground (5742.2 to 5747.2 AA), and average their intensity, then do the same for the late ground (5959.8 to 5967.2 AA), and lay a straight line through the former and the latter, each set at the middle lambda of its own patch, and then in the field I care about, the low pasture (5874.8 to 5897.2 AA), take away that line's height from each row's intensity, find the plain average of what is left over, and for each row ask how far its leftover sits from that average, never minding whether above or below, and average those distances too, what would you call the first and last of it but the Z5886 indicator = 1.4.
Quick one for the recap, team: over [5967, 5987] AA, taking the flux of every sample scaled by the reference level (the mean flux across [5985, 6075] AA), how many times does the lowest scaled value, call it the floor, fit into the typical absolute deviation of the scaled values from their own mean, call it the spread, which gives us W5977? 0.077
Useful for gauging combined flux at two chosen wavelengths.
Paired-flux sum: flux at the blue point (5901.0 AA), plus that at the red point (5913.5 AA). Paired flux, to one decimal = 26.8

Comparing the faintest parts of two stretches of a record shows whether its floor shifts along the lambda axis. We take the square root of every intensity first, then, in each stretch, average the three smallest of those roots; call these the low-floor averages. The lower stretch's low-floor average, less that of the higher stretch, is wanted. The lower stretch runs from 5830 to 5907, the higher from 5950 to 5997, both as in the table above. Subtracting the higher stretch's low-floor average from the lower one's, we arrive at -0.3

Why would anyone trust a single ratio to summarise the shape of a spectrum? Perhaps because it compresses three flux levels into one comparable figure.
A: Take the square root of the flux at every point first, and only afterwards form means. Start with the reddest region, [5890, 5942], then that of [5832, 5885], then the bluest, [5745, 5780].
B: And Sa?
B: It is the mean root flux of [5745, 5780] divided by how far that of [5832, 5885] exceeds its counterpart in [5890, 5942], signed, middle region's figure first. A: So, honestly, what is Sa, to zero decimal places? 22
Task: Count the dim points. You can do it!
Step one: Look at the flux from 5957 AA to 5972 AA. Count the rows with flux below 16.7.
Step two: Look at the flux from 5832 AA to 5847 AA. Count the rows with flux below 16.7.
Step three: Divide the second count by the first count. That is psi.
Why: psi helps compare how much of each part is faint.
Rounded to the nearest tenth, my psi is 0.2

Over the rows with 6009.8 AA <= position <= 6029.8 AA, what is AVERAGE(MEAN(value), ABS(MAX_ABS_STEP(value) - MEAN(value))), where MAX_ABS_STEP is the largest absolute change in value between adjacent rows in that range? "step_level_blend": 15.2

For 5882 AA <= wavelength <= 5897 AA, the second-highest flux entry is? 14.49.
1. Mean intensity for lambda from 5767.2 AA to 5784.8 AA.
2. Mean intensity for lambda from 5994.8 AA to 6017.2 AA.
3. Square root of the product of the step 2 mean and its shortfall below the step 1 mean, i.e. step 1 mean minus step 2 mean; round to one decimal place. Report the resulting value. 2.8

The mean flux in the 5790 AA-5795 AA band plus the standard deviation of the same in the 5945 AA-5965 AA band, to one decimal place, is 17.8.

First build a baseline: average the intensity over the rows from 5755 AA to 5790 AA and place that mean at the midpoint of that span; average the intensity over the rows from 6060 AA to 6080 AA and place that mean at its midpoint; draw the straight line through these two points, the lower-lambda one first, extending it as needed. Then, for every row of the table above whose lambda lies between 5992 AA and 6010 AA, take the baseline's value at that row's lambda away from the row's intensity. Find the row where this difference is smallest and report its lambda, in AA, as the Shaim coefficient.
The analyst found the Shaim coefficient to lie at 6003.5 AA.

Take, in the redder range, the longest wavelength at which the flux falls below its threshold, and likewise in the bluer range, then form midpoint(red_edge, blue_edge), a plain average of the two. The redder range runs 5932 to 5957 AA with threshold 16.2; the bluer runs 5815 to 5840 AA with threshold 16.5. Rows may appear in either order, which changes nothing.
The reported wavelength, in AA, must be 5893.5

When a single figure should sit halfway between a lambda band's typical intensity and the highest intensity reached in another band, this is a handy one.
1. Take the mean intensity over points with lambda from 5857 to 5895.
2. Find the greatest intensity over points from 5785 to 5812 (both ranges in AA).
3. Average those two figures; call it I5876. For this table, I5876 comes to 16.7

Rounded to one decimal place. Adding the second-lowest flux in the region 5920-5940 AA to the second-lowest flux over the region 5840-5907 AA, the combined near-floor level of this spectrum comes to 27.0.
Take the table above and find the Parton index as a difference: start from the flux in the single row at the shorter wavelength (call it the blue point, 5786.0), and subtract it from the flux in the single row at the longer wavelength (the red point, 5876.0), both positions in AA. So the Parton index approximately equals -4.0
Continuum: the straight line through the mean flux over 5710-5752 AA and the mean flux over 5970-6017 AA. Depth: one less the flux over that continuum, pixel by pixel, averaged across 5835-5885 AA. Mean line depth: -0.003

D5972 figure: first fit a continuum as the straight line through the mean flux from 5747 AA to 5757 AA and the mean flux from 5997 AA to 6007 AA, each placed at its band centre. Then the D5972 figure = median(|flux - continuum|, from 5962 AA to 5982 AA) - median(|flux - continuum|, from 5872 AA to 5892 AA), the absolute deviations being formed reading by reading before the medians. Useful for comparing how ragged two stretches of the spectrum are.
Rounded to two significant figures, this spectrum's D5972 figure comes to -1.4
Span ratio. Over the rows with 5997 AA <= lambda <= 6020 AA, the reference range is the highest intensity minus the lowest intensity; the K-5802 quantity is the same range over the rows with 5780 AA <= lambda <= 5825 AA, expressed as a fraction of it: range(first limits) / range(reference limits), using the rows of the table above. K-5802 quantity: 1.9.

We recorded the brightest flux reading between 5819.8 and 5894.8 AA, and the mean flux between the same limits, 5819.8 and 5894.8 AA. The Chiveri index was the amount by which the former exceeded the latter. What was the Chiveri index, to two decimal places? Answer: 2.52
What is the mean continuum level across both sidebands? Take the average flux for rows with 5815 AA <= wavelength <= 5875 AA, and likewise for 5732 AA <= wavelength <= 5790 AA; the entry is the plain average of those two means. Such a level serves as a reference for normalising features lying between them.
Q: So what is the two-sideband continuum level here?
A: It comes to 16.7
